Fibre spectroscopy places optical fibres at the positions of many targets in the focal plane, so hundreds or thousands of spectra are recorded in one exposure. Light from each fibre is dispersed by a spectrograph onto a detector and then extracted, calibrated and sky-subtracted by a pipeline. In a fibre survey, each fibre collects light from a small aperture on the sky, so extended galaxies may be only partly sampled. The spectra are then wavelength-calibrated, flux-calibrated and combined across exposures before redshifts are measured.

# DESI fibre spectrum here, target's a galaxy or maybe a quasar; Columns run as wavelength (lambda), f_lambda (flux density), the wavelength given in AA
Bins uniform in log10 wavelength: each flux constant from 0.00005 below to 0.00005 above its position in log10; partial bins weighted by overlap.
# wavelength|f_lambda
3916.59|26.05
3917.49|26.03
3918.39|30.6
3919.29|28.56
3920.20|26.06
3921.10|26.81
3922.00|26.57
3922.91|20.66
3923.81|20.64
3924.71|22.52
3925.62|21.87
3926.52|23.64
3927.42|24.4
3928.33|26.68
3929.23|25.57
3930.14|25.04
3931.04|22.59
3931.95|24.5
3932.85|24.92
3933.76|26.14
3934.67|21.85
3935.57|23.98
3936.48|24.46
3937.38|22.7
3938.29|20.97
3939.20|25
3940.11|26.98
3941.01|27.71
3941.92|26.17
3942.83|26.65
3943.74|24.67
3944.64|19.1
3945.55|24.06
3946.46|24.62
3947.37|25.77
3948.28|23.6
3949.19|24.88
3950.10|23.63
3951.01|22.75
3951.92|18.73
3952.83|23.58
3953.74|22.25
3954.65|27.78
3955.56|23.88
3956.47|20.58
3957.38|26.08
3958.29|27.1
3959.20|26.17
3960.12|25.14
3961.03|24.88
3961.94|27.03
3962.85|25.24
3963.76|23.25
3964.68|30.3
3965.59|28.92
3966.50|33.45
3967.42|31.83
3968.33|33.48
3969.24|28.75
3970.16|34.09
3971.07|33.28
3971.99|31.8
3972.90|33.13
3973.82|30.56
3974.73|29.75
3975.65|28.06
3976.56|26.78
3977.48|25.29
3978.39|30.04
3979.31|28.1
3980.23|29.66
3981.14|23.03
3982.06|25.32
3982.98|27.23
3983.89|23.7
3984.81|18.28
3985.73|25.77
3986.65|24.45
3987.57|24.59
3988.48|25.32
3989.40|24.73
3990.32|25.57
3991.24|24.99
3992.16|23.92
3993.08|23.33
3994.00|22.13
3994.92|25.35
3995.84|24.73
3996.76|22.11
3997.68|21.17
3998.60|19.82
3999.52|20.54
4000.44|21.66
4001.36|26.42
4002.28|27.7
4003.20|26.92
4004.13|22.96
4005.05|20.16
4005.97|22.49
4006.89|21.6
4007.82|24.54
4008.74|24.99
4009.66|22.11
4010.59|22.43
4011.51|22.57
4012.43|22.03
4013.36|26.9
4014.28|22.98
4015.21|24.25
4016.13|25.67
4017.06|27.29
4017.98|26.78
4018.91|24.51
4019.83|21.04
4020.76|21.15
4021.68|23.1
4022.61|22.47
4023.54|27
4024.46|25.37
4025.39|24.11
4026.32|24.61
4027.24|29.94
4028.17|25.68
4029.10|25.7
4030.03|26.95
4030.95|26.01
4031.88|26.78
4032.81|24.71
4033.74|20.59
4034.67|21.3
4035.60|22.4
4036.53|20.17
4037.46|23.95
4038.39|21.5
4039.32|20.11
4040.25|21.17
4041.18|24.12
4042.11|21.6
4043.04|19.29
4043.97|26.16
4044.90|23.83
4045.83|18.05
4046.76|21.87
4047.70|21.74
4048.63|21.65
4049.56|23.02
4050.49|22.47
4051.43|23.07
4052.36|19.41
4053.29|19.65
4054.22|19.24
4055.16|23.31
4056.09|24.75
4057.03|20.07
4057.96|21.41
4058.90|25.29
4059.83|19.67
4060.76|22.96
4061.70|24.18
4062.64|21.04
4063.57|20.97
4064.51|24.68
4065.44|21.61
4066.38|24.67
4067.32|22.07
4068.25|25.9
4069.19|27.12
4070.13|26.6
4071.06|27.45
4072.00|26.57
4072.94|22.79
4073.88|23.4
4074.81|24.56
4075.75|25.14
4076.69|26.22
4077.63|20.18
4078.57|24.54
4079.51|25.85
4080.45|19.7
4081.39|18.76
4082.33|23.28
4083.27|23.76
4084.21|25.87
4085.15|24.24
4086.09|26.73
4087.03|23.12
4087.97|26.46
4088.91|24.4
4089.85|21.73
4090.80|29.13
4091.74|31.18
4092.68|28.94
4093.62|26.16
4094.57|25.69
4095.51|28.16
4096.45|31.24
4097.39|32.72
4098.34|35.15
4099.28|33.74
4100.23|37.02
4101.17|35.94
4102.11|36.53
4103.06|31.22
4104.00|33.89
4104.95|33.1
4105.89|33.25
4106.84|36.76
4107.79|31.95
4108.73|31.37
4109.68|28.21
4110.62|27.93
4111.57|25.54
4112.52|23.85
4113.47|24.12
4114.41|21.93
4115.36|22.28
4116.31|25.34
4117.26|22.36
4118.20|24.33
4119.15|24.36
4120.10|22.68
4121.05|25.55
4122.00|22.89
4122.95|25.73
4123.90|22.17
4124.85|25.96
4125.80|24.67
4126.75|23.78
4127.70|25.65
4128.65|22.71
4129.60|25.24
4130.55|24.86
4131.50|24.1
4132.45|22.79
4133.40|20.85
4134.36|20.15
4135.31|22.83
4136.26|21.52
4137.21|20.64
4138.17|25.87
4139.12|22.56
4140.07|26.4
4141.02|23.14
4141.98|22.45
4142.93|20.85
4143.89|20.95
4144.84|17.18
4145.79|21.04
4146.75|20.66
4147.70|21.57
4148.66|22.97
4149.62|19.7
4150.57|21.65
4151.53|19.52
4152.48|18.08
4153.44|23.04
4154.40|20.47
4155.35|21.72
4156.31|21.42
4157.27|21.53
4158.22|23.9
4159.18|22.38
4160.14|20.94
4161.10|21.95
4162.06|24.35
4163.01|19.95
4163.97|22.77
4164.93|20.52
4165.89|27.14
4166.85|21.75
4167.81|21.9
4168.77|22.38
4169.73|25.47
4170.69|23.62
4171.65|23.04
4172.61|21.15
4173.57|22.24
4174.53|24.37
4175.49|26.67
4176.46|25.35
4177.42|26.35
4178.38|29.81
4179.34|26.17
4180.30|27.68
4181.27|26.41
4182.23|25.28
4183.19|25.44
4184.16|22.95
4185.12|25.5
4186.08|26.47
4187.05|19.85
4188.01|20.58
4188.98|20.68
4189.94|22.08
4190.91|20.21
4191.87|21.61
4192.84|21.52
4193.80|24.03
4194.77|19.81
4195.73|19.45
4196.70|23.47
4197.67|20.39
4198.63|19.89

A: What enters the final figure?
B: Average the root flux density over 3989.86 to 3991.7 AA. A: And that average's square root 2.24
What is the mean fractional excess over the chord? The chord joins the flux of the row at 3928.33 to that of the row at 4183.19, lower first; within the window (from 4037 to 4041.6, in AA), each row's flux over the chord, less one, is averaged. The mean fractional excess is -0.15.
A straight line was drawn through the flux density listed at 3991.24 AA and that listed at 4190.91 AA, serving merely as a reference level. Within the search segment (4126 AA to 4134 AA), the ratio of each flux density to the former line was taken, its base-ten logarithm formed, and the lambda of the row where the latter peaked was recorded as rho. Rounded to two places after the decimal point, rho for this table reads 4127.70 AA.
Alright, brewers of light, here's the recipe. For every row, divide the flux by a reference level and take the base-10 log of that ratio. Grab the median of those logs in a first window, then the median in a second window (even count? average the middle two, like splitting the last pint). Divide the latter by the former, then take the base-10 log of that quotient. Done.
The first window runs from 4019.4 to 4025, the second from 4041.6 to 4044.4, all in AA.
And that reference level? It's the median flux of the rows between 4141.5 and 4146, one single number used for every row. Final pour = -0.4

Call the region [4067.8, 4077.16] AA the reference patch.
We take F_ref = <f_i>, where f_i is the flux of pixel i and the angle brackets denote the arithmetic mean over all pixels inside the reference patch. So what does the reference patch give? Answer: 25.6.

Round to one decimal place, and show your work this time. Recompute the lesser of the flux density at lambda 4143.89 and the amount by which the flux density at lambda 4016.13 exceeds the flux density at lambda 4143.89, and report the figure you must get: 4.7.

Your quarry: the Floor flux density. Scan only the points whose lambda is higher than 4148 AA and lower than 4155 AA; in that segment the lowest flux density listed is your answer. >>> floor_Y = 18.08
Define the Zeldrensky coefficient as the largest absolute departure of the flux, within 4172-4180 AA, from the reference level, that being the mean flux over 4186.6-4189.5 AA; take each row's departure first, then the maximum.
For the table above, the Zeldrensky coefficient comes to 9.4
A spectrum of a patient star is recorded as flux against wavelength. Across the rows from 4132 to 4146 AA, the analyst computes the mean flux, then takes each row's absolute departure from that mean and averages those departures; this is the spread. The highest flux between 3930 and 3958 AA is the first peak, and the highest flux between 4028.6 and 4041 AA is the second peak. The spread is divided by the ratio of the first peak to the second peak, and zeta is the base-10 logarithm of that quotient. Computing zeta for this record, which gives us 0.21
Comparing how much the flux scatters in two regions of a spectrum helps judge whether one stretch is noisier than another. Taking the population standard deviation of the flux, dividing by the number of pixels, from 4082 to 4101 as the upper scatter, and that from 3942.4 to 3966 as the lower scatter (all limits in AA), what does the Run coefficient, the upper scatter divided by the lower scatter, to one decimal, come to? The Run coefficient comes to 1.6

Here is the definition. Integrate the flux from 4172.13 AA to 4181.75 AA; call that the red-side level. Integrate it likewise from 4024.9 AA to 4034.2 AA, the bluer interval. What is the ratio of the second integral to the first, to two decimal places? 0.96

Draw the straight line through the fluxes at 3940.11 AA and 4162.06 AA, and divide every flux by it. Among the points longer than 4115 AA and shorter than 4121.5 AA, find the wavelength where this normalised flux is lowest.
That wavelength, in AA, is 4115.36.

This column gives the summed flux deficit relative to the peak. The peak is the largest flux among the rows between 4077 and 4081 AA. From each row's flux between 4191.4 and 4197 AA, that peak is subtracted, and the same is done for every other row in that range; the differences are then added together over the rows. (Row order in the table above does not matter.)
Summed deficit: -25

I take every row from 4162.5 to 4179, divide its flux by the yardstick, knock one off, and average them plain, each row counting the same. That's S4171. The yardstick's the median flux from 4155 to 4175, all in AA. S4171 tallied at 0.07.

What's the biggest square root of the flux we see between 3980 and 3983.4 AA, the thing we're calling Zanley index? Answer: 5.45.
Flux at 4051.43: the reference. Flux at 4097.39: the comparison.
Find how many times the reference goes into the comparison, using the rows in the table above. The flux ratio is 1.4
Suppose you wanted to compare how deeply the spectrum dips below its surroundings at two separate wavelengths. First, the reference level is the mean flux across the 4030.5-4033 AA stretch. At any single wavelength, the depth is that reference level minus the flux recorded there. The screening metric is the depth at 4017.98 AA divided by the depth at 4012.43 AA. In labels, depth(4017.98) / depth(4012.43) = 0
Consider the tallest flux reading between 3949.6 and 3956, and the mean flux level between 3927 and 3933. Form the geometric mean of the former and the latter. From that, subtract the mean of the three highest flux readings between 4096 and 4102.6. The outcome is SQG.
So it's -10.2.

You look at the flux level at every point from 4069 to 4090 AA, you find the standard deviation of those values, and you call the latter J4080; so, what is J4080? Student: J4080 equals 2.4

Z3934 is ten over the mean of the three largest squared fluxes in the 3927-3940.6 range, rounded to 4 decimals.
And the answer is 0.0141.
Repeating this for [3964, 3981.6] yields 0.0088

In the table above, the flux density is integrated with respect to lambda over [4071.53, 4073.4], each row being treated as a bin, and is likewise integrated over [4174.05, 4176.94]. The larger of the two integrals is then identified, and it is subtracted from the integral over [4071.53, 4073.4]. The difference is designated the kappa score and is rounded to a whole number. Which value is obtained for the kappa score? -27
